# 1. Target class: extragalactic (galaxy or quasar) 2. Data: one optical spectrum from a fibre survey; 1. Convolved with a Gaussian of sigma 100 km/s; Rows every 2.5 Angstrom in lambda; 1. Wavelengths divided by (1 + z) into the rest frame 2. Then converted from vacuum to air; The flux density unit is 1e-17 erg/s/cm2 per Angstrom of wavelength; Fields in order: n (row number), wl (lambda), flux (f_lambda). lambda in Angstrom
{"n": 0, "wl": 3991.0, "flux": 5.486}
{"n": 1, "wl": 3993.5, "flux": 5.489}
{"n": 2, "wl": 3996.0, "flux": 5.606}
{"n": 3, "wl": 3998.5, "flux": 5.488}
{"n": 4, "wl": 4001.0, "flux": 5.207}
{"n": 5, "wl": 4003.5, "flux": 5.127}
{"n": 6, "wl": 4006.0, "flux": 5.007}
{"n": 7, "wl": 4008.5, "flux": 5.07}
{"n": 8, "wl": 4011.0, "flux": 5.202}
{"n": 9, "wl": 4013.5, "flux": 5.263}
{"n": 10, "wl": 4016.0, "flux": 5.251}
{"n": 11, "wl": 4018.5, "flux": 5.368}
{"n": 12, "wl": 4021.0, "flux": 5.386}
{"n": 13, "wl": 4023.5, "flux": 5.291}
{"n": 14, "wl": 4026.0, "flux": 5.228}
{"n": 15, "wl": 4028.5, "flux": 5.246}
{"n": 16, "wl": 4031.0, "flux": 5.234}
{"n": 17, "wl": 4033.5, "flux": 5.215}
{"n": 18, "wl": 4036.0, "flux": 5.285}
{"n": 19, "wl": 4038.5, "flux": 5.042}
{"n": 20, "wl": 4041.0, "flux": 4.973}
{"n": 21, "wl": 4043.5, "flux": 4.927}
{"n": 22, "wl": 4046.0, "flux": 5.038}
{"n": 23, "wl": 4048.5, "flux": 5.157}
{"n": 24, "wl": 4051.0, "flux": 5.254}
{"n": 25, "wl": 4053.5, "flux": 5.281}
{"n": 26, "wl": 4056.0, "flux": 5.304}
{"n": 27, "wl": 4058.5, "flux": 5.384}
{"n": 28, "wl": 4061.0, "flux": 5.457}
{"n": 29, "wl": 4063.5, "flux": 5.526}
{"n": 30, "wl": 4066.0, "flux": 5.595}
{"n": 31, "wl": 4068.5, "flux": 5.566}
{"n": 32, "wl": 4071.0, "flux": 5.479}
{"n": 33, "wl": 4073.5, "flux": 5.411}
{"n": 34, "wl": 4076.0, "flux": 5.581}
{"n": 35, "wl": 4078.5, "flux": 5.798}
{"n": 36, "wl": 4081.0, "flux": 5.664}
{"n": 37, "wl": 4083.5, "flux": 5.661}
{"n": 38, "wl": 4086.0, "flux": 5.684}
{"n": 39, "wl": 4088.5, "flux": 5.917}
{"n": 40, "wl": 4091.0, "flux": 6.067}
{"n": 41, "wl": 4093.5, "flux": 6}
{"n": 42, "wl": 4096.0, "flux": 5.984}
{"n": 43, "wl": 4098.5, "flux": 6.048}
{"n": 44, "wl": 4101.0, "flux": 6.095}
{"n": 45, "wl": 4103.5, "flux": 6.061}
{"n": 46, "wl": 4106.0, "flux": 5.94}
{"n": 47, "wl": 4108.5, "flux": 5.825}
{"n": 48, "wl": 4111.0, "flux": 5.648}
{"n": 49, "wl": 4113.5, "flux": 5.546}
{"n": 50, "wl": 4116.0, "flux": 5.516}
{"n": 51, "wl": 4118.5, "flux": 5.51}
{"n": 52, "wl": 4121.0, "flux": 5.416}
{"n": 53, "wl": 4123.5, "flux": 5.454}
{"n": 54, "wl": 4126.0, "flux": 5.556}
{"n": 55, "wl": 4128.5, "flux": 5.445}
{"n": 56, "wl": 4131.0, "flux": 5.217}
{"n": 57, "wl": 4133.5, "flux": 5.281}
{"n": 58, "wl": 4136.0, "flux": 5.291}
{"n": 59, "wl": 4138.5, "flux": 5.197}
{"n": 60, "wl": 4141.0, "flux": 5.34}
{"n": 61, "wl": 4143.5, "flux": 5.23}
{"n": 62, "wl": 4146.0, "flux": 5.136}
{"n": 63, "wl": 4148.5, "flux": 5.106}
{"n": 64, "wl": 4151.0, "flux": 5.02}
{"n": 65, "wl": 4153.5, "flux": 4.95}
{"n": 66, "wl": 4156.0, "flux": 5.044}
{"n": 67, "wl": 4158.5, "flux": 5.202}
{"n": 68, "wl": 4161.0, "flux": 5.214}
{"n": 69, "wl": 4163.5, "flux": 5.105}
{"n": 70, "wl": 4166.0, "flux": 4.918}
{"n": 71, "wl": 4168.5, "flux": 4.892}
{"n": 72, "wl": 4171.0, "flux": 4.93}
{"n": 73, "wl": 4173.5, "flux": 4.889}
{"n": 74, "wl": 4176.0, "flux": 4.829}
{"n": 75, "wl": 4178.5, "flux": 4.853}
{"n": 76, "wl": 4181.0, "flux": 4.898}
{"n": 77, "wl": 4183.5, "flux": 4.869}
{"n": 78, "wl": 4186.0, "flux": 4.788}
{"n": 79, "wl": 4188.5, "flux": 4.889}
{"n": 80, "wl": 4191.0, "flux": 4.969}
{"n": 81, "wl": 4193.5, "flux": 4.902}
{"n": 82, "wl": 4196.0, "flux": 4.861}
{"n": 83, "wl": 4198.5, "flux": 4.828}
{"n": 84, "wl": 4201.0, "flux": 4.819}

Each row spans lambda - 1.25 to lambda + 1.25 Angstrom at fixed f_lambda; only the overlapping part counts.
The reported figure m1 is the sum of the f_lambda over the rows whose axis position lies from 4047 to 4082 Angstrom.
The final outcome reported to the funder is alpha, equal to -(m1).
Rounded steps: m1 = 76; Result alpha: -76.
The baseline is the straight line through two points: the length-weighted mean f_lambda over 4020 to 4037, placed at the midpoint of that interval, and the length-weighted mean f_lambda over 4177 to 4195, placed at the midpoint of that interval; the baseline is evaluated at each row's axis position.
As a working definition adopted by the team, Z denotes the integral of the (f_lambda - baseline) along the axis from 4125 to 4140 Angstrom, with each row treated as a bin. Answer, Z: 4.74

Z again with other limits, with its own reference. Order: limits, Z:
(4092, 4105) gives 12.23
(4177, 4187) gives -0.37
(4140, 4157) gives 2.44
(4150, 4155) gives 0.12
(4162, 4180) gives 0.06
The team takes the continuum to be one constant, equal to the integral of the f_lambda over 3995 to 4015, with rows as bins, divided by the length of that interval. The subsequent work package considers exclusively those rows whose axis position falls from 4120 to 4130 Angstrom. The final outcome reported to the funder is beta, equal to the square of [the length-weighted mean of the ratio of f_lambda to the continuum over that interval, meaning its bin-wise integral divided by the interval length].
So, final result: 1.09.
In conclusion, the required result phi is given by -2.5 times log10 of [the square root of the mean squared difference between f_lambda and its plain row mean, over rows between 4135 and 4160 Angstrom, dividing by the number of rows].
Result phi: 2.3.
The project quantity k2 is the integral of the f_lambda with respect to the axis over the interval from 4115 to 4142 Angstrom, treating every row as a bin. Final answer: 145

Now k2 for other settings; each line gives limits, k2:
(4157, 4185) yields 139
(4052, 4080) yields 154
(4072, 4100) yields 162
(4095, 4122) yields 156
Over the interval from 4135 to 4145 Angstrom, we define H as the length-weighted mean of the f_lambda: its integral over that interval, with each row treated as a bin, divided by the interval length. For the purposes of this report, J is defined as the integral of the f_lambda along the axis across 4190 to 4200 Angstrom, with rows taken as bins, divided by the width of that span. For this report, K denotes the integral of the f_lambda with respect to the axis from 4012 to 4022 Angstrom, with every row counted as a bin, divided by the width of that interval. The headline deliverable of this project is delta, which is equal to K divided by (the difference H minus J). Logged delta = 14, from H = 5.3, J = 4.9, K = 5.31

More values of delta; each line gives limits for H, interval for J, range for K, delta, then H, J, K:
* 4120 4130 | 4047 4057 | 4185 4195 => 22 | 5.5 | 5.2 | 4.89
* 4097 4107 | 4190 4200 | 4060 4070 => 5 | 6.0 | 4.9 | 5.54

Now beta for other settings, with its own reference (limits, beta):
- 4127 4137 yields 1.03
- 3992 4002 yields 1.08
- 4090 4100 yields 1.32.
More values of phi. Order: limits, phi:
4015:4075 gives 1.9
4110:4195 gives 1.5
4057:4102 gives 1.6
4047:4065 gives 2.3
